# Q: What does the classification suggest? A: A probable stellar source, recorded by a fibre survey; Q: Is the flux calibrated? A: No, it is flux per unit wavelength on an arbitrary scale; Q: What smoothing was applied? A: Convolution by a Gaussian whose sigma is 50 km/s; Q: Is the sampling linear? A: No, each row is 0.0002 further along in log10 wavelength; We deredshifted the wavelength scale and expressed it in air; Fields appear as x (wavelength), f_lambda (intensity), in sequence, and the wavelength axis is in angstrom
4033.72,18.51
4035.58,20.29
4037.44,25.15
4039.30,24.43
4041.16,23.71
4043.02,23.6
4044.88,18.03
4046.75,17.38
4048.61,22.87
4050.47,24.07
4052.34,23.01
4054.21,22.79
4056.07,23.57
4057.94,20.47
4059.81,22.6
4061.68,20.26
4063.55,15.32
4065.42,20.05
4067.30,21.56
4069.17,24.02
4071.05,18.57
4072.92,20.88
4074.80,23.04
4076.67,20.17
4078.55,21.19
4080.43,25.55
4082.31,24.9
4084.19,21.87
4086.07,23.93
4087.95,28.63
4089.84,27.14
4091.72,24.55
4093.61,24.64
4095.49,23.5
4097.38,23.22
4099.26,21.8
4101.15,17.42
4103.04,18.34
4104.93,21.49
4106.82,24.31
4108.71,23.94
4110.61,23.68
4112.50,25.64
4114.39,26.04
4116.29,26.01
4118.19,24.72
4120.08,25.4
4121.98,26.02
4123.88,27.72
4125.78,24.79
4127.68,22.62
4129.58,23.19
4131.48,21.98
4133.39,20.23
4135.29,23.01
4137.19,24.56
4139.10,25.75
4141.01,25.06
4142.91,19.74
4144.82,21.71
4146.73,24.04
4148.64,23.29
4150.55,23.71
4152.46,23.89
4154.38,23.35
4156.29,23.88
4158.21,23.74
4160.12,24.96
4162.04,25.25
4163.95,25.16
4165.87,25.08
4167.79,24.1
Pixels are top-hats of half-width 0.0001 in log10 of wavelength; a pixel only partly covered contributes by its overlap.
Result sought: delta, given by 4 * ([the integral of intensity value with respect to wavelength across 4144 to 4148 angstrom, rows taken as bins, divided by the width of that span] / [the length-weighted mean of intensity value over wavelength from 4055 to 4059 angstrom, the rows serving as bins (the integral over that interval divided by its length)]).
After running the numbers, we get 4.15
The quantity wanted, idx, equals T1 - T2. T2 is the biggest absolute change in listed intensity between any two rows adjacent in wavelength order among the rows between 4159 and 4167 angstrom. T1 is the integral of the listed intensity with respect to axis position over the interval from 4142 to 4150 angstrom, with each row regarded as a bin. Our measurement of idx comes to 178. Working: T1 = 178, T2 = 0.3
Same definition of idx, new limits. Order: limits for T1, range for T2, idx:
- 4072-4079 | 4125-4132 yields 147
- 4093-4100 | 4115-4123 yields 162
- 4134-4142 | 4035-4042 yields 190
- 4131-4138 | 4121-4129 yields 154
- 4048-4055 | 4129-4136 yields 160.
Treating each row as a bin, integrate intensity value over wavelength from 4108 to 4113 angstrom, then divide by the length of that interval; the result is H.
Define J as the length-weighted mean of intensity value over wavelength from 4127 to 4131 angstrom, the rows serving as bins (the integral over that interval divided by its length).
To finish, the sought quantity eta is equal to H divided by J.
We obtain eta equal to 1.065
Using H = 24.3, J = 22.8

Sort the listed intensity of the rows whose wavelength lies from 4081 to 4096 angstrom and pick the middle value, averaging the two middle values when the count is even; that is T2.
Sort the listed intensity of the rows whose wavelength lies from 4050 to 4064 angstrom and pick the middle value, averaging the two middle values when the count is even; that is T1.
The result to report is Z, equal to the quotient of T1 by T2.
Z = 0.92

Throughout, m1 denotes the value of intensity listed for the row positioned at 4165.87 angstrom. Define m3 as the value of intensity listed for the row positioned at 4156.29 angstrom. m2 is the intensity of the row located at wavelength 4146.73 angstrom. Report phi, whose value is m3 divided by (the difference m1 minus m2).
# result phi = 23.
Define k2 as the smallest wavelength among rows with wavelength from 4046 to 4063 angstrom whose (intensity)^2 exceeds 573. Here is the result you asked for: 4050.47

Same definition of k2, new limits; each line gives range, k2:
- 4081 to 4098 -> 4082.31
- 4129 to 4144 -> 4137.19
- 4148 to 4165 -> 4160.12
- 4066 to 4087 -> 4069.17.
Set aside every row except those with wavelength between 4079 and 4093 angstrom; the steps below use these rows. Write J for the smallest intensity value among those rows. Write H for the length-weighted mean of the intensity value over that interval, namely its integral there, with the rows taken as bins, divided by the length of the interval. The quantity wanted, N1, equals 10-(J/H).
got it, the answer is 9.13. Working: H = 25.1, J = 21.87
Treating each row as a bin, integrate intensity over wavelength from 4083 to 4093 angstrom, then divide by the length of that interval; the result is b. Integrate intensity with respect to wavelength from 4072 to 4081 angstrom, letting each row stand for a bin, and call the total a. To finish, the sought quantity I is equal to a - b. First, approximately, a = 198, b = 25.2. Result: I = 173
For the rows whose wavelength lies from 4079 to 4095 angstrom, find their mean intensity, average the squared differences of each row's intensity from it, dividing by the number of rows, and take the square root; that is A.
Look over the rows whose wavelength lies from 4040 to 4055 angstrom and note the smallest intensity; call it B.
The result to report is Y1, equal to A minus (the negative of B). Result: 19.3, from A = 1.9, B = 17.38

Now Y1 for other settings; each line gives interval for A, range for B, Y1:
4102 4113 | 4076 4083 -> 22.5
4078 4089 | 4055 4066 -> 17.8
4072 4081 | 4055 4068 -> 17.3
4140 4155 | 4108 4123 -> 25.2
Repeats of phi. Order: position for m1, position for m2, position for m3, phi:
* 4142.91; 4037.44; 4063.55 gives -3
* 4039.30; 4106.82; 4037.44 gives 210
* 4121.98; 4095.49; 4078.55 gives 8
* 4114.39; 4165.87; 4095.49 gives 24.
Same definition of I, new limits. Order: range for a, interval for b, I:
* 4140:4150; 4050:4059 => 206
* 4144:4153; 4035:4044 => 186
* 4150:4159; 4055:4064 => 192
